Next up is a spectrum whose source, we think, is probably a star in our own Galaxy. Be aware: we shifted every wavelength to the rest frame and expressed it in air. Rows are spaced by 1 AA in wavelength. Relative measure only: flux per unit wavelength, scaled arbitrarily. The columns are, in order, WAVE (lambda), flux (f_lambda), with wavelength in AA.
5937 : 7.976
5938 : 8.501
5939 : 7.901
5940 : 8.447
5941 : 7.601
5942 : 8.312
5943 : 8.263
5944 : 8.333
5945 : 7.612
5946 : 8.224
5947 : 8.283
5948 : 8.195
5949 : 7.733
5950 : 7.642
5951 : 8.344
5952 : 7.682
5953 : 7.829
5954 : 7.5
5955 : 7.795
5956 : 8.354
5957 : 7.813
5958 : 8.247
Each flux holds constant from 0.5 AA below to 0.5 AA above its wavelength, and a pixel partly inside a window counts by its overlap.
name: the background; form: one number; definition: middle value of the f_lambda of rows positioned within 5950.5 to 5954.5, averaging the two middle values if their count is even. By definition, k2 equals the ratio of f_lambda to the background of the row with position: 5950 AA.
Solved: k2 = 0.99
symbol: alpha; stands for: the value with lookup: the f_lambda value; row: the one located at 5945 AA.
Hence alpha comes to 7.612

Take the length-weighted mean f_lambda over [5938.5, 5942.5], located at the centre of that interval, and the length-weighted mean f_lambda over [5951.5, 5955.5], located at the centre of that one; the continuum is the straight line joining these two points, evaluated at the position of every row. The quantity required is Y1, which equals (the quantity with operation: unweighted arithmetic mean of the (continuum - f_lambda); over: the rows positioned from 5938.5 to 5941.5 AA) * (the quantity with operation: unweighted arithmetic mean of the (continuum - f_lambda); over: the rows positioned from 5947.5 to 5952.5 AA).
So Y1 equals -0.012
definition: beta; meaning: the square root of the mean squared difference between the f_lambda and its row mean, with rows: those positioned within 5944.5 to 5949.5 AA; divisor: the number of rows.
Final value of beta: 0.279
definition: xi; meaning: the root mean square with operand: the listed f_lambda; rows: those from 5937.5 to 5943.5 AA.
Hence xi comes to 8.18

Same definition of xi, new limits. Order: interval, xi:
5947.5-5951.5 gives 7.98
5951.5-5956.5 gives 7.84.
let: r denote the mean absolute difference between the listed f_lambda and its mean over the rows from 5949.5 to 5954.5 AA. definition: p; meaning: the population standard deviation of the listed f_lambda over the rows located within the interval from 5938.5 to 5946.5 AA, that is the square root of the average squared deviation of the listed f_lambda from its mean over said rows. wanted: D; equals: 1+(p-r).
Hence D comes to 1.08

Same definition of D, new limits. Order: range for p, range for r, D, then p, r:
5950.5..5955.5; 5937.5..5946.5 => 1.00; 0.28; 0.285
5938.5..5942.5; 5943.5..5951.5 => 1.05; 0.34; 0.288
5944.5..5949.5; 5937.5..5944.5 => 1.03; 0.28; 0.253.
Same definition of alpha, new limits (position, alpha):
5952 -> 7.682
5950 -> 7.642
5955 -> 7.795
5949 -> 7.733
